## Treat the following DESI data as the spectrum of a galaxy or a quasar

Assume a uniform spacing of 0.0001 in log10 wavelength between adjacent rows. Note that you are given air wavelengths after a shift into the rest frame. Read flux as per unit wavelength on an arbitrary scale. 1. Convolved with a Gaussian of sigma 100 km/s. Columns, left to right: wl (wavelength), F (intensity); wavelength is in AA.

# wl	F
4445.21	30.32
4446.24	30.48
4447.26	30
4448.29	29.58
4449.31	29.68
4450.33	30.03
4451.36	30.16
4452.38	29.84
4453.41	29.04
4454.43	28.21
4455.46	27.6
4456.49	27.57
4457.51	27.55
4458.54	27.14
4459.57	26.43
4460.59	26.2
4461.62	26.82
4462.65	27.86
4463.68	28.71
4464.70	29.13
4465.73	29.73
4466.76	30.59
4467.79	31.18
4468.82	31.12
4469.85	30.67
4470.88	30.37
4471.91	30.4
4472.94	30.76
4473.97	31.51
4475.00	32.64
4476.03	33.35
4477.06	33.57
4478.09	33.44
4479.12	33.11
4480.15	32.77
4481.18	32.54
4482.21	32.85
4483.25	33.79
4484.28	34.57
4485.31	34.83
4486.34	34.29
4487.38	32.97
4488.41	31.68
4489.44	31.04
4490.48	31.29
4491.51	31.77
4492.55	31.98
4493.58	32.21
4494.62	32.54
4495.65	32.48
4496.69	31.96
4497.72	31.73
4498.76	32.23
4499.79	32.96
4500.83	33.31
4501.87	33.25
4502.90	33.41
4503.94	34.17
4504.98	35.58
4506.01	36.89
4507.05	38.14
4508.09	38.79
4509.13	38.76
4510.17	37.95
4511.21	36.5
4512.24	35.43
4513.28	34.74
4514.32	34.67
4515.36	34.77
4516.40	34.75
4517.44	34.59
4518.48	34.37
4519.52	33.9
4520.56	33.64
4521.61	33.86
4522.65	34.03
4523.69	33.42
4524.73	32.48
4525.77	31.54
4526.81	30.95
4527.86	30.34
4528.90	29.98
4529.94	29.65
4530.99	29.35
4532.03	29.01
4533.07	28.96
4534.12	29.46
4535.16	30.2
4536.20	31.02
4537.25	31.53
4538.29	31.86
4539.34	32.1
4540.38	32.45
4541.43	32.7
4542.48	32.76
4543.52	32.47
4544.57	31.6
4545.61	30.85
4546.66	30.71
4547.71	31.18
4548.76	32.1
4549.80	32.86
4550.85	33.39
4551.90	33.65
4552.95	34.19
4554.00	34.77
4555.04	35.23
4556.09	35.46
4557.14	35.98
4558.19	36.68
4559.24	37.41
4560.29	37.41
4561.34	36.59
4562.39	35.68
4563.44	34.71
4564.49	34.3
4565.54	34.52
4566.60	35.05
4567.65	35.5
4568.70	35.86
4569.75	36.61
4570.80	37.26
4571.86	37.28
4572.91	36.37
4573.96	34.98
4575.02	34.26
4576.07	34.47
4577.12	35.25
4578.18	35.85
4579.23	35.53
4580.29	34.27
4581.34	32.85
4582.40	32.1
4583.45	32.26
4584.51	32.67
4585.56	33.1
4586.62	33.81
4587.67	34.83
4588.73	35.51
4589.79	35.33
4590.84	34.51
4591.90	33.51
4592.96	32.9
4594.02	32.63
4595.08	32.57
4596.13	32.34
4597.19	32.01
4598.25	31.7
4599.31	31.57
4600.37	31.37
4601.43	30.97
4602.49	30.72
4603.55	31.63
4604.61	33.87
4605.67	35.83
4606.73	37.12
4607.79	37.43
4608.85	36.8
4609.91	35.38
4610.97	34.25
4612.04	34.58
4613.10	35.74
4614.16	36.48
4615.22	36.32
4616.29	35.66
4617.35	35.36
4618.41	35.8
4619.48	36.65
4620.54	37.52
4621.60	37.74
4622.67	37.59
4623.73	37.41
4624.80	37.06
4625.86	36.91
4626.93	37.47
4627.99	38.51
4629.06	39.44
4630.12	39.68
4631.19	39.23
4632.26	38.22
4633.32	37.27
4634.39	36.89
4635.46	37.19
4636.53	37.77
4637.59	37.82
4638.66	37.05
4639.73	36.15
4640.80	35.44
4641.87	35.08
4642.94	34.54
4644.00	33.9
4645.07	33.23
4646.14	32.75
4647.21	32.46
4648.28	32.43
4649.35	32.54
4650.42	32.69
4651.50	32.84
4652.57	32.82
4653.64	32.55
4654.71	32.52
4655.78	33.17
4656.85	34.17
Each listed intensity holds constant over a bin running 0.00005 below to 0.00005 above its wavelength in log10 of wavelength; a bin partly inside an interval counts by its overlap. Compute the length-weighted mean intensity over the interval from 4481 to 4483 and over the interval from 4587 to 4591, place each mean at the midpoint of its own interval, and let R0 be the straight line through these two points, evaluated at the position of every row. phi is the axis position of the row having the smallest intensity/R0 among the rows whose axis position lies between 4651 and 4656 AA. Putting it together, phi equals 4654.71 AA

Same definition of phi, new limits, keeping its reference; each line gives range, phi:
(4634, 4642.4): 4641.87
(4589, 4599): 4598.25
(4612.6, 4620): 4617.35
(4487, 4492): 4489.44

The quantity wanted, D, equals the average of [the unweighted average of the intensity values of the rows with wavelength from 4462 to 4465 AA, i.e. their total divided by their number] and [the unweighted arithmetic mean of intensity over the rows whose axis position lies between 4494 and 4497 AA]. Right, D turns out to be 30.4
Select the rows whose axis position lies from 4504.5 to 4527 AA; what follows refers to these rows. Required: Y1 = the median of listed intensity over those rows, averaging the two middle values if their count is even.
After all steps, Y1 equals 34.7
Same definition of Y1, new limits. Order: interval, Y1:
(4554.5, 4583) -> 35.5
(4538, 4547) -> 32.1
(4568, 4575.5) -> 36.4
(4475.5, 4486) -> 33.4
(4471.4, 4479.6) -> 32.9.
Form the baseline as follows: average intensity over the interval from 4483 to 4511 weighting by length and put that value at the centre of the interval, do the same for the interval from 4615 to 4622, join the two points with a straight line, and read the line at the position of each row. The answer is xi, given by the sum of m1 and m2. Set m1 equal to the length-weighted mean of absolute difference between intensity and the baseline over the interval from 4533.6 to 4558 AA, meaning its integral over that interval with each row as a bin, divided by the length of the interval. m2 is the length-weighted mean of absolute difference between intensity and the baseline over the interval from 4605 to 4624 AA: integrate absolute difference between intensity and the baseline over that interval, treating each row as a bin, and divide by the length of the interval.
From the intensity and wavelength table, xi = 3.3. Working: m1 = 2.5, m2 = 0.86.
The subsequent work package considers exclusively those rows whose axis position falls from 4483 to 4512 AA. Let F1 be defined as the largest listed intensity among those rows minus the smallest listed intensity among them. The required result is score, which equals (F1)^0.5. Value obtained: 2.8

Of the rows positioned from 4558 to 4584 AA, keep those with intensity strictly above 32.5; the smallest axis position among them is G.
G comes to 4558.19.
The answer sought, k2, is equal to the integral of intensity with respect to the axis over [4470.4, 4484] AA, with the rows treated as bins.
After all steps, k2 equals 441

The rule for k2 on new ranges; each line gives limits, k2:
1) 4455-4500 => 1401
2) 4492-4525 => 1134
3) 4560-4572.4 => 445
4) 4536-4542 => 192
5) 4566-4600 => 1162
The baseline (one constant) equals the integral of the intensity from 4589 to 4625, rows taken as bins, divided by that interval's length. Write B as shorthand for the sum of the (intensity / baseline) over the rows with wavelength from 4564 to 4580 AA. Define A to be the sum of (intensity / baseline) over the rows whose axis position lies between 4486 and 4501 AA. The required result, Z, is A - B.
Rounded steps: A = 14.0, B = 15.4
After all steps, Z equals -1.4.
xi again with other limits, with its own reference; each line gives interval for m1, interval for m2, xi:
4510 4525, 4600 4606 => 4.7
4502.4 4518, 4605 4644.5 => 3.0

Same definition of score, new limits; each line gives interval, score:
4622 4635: 1.7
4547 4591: 2.5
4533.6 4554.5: 2.3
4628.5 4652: 2.7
